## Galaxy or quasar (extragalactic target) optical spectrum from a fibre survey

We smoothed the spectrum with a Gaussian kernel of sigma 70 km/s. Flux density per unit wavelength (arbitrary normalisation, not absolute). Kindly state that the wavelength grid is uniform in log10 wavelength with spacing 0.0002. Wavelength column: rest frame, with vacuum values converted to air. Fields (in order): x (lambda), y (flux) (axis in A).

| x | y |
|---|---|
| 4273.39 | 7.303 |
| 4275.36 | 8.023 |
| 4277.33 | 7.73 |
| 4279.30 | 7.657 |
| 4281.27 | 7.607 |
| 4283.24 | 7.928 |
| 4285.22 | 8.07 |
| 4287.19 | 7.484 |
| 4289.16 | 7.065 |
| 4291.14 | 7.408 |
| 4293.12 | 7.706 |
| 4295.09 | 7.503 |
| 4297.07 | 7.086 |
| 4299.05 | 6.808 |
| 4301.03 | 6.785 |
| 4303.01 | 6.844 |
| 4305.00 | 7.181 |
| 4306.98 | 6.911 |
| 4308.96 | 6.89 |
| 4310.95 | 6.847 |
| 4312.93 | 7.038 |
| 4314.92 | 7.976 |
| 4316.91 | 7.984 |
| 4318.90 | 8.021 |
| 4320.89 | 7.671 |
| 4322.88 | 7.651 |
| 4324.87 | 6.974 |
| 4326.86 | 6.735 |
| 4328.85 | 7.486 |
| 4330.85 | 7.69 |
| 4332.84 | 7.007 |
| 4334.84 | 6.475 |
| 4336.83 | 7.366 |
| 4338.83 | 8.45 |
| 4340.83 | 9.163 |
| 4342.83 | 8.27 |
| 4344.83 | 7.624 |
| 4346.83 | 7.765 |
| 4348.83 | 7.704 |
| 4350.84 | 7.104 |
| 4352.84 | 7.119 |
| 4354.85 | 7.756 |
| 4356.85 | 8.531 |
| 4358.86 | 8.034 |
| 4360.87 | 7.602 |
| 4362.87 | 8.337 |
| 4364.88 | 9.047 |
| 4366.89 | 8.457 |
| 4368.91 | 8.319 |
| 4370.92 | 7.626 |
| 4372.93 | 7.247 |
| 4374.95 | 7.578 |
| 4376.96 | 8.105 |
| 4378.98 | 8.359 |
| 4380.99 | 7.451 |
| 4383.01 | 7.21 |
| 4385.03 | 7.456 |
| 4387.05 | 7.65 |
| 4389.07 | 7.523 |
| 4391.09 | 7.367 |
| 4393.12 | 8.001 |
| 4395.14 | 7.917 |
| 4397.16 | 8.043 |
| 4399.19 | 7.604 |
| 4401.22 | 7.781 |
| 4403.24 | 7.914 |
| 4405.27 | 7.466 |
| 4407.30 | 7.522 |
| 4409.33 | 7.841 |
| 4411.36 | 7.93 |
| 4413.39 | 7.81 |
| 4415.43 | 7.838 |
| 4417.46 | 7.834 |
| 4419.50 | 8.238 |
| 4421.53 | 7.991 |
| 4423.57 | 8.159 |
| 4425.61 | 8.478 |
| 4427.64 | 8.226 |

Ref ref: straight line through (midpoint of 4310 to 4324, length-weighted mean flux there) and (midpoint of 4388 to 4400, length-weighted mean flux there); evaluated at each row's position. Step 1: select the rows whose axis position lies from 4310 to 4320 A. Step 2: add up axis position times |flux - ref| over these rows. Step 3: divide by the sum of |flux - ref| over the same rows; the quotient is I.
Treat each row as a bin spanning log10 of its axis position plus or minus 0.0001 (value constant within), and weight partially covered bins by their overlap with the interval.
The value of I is 4314.3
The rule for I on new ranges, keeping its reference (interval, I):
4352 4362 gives 4356.2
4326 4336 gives 4331.6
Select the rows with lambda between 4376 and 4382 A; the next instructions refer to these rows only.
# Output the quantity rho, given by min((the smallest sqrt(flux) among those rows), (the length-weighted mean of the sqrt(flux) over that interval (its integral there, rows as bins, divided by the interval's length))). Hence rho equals 2.73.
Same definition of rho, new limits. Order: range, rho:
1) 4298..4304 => 2.60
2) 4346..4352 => 2.67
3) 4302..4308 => 2.62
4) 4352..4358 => 2.67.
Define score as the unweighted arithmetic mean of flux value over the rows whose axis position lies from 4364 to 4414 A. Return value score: 7.8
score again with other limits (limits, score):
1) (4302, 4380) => 7.7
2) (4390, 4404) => 7.8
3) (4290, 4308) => 7.1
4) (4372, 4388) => 7.6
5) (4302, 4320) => 7.3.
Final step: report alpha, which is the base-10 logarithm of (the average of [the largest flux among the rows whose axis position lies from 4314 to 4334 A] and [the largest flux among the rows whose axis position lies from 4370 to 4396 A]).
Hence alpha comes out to 0.913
